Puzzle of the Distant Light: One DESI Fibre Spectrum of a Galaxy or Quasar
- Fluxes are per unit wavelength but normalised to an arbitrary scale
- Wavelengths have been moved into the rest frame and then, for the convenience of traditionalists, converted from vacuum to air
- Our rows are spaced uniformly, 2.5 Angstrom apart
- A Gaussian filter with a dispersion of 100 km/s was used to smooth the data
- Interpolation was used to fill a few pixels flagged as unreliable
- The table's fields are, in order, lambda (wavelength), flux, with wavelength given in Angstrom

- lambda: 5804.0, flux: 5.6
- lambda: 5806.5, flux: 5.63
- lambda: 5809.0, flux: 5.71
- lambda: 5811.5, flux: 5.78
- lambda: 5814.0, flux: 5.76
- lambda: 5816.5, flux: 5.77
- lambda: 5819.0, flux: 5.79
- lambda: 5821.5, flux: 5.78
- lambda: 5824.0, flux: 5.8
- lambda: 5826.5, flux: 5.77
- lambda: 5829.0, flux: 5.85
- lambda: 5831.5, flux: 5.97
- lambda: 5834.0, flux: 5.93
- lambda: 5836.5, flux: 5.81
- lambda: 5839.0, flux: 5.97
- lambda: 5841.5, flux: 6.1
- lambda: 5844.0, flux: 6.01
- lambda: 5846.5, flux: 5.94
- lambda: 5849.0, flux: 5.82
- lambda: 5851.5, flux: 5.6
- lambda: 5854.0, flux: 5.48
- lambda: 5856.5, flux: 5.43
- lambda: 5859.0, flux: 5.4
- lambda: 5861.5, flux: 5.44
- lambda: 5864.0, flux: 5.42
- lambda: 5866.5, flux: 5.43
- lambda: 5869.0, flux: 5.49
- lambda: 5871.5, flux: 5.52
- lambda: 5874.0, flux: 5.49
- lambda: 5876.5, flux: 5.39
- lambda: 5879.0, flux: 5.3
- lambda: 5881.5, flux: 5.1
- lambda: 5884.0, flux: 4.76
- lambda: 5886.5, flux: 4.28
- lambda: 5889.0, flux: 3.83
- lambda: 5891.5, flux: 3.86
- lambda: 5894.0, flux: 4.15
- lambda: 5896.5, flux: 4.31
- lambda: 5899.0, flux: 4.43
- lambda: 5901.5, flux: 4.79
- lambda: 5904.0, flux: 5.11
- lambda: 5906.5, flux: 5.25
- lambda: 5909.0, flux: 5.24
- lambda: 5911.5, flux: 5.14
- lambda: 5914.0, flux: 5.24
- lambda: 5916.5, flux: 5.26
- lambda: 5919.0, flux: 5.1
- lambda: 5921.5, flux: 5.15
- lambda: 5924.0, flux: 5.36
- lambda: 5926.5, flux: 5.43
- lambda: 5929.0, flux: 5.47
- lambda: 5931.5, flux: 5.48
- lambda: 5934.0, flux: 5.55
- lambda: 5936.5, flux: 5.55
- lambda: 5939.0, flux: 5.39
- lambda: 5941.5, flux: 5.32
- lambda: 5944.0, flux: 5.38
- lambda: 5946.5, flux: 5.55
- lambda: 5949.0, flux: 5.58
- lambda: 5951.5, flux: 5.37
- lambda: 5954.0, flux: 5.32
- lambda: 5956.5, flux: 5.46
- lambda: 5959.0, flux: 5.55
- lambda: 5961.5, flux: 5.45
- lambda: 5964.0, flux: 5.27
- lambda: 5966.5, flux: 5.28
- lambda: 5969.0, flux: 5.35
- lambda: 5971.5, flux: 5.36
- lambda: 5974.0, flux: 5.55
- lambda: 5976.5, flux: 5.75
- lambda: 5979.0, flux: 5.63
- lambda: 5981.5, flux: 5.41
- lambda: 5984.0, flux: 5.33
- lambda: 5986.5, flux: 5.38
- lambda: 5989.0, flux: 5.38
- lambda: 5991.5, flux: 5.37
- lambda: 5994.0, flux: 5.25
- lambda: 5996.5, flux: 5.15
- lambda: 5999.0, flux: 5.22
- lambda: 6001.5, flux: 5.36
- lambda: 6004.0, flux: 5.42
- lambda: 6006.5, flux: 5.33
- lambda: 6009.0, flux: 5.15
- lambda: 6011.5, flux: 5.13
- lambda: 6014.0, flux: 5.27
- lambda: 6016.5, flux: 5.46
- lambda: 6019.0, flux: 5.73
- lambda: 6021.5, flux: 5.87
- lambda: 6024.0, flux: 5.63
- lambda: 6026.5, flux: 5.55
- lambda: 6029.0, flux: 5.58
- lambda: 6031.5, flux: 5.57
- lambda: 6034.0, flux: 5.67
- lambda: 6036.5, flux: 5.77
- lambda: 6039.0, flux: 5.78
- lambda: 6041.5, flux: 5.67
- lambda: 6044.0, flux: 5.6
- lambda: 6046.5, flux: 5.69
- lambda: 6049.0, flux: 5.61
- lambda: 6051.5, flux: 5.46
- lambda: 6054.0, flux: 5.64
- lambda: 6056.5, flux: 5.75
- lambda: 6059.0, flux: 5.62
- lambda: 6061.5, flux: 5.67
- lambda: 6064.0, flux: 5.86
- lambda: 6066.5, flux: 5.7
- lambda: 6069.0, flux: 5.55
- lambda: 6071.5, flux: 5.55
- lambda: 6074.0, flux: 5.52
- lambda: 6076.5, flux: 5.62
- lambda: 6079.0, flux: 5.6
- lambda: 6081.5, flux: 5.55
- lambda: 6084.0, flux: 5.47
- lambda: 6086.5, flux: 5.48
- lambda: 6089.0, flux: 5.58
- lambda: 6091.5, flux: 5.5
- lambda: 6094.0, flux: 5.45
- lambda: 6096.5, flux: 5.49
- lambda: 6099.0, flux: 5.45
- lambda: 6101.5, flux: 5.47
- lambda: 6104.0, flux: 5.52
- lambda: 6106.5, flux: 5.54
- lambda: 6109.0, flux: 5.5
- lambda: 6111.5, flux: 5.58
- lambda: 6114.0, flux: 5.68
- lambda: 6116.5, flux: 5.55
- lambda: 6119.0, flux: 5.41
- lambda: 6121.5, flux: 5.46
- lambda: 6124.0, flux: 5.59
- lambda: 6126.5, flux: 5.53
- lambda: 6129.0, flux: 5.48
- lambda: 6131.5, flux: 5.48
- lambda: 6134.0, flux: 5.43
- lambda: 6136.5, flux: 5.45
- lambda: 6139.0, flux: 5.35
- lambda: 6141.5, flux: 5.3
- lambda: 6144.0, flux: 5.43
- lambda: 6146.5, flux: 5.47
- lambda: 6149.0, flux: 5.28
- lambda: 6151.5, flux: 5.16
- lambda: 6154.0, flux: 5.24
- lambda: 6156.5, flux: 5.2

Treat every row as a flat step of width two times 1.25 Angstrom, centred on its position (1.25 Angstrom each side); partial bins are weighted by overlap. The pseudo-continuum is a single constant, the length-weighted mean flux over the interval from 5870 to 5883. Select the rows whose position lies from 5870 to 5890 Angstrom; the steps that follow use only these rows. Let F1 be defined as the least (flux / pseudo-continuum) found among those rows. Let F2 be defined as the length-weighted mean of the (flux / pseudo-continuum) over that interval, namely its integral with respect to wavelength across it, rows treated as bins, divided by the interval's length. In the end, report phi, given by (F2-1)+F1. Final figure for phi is 0.65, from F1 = 0.72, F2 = 0.93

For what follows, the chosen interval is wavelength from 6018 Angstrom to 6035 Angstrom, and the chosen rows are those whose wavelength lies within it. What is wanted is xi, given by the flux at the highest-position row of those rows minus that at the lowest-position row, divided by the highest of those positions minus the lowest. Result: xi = -0.0040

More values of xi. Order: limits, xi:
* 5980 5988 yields -0.0060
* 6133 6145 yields 0.0000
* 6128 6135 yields -0.0100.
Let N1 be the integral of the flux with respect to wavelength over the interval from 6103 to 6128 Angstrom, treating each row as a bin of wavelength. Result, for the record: 138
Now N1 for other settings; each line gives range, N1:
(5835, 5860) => 144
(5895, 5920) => 124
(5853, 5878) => 136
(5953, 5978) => 136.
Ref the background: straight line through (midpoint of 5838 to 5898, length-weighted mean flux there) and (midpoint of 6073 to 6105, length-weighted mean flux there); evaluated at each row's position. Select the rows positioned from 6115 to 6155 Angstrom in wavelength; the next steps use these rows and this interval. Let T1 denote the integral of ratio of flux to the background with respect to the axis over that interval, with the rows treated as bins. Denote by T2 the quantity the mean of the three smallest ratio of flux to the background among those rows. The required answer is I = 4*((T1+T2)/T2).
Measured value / 170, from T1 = 39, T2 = 0.934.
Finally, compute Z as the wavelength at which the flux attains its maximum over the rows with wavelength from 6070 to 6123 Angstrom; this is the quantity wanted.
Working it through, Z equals 6114.0 Angstrom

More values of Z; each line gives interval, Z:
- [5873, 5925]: 5874.0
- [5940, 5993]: 5976.5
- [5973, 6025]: 6021.5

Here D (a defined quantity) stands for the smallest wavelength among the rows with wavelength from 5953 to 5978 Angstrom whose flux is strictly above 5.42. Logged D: 5956.5 Angstrom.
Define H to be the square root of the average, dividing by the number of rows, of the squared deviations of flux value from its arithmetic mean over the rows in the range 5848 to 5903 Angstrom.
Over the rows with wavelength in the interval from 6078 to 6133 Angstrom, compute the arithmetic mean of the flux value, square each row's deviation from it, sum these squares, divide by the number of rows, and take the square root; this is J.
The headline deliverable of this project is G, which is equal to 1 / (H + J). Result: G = 1.5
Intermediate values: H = 0.60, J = 0.06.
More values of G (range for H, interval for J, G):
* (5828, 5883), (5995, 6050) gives 2.0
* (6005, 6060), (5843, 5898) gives 1.2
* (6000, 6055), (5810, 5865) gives 2.5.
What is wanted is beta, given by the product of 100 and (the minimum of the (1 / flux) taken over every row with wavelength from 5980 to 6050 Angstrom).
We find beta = 17.0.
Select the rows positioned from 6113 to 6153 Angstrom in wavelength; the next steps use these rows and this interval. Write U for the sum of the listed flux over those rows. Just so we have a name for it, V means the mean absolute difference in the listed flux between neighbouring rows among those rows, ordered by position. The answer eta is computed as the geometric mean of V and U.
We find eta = 2.7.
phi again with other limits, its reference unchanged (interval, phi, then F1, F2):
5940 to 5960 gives 1.01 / 0.99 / 1.02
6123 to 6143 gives 1.01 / 0.99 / 1.02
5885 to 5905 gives 0.53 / 0.72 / 0.81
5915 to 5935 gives 0.95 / 0.95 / 1.00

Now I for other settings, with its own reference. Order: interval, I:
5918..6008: 382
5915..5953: 162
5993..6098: 452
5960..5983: 98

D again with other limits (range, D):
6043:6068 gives 6044.0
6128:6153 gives 6129.0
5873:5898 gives 5874.0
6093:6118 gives 6094.0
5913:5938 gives 5926.5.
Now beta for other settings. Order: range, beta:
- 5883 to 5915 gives 19.0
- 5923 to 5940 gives 18.0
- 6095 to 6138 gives 17.6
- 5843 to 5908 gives 16.6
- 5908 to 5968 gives 17.9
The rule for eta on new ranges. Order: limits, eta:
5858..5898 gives 3.5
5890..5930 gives 3.4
